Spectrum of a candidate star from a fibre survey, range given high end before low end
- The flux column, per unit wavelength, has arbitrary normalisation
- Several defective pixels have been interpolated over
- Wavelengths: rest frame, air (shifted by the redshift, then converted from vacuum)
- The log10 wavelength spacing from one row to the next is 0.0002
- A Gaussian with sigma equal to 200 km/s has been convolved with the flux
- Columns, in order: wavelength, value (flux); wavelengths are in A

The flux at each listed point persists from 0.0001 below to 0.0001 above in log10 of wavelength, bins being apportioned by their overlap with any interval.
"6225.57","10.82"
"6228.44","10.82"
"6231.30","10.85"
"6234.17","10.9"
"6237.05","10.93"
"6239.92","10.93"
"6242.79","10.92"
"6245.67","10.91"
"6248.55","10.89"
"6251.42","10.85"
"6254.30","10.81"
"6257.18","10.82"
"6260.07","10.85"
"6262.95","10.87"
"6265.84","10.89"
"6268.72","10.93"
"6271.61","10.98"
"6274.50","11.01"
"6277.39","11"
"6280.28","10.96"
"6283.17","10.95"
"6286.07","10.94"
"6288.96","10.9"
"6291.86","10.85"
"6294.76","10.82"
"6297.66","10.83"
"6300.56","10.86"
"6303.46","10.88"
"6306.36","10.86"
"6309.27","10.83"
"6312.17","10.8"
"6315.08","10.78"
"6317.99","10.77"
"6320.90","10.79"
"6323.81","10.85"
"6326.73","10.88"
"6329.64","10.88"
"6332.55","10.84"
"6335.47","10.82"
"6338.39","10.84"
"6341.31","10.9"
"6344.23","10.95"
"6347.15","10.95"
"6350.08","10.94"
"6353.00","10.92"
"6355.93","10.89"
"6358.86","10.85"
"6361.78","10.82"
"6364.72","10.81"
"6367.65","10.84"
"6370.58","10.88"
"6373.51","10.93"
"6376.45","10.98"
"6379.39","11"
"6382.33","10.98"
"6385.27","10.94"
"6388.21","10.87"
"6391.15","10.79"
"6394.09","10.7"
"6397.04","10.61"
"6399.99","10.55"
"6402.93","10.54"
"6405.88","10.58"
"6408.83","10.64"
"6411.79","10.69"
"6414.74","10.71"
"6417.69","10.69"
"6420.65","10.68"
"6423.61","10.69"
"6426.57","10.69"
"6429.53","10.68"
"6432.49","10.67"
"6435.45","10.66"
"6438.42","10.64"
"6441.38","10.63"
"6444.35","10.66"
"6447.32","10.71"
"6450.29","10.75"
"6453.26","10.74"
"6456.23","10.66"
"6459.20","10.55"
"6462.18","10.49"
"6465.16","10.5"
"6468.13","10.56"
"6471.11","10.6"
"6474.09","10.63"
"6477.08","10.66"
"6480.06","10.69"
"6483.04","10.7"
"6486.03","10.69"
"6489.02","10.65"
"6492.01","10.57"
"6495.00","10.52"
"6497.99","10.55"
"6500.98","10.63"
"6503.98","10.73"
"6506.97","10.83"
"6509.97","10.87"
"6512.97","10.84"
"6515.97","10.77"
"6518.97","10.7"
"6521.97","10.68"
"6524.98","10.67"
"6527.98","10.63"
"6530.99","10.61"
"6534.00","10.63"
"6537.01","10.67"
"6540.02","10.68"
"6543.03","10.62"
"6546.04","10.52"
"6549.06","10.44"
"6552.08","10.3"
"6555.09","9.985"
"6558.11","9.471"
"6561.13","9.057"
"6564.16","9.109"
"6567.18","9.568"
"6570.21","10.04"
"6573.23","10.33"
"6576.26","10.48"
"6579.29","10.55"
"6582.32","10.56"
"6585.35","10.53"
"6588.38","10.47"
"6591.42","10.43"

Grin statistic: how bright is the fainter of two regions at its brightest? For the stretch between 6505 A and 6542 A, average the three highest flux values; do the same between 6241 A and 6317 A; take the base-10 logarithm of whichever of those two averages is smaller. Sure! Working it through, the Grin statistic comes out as 1.035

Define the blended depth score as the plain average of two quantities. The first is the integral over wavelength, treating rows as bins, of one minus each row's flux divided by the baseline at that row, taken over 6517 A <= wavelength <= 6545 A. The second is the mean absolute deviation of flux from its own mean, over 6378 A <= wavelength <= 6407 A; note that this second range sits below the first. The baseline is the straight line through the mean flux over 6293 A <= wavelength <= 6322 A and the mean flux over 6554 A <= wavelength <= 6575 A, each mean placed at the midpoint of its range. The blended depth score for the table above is -1.1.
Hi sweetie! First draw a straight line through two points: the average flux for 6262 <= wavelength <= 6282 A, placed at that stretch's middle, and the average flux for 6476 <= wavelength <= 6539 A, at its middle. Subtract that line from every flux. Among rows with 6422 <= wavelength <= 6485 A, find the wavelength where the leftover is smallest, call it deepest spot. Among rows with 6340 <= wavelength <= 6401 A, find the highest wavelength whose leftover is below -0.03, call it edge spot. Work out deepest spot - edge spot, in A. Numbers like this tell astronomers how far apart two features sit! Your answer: 62.2 A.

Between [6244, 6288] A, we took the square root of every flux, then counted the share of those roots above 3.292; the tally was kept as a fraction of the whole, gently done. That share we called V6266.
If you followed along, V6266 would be 0.87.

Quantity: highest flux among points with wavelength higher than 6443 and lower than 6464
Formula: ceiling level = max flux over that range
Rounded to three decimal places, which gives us 10.750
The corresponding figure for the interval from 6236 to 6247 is 10.930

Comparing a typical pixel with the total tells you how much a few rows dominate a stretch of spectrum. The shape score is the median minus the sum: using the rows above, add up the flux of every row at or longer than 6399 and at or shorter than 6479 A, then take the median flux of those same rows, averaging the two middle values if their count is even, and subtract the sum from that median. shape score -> -277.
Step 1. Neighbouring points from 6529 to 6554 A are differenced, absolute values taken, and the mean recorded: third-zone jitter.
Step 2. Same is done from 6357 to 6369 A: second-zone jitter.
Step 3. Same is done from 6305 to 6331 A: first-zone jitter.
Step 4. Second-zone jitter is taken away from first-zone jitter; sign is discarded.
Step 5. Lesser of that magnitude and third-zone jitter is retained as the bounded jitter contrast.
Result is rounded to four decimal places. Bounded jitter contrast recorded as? 0.0017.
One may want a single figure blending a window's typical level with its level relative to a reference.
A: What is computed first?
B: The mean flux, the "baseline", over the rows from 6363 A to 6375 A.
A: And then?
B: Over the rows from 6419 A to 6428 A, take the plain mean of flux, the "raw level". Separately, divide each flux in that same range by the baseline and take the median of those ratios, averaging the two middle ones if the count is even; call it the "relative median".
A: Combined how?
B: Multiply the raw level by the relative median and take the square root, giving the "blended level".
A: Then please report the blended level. 3.24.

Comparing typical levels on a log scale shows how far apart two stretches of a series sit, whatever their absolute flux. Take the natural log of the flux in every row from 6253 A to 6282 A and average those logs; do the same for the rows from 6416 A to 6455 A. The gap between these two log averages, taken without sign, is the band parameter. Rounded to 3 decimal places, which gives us 0.021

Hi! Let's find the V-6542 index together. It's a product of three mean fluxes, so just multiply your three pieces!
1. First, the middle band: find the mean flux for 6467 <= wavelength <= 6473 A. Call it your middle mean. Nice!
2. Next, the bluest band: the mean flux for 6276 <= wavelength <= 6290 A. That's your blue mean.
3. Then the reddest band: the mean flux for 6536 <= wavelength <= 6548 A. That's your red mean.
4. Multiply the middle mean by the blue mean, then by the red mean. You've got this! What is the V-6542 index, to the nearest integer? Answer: 1231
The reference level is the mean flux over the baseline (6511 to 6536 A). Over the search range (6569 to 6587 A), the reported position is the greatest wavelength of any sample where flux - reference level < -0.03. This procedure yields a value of 6585.35 A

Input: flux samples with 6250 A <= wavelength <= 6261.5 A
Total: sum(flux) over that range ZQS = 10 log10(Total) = 16.4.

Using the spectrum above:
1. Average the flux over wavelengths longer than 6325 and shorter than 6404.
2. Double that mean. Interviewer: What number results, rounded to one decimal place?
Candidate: 21.7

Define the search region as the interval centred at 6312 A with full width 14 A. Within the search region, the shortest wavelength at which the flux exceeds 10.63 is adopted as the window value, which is 6306.36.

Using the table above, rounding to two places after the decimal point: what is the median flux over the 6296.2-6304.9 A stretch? 10.86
